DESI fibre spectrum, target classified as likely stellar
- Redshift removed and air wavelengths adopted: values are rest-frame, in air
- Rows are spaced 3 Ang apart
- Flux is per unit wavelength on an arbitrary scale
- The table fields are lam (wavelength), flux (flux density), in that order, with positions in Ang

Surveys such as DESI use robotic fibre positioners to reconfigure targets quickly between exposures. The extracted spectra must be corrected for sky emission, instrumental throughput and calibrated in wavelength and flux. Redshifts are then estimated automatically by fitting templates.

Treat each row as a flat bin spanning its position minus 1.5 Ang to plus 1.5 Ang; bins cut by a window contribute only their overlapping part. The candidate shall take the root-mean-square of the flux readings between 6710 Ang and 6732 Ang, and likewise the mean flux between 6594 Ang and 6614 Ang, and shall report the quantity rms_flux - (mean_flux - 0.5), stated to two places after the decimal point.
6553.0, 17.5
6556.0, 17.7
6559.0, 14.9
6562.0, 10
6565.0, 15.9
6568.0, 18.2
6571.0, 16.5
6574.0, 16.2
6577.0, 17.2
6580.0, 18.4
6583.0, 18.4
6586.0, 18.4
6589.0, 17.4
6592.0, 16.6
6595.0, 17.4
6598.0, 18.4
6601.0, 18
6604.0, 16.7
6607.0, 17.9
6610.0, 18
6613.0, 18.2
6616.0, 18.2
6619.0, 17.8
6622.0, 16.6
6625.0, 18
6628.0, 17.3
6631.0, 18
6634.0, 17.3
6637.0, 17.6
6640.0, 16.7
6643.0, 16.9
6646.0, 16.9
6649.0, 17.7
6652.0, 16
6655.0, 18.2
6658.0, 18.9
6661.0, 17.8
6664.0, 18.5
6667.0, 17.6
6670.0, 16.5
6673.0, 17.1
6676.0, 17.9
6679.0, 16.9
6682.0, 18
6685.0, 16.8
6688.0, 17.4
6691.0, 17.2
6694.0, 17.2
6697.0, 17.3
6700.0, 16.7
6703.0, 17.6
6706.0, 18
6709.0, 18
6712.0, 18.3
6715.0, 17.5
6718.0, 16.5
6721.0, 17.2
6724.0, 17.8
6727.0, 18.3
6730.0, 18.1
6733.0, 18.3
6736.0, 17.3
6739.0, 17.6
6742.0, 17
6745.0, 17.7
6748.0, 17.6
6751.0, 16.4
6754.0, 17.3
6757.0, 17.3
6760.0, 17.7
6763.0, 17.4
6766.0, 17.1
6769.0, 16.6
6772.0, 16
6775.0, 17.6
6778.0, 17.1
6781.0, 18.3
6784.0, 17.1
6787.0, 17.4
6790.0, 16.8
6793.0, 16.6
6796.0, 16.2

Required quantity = 0.38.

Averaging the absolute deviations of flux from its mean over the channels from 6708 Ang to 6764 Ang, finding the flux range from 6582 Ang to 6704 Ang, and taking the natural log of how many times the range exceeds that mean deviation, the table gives 1.93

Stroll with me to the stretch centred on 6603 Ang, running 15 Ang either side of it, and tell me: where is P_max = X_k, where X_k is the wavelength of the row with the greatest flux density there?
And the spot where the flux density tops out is 6598.0 Ang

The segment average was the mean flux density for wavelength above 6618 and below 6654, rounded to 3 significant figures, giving 17.2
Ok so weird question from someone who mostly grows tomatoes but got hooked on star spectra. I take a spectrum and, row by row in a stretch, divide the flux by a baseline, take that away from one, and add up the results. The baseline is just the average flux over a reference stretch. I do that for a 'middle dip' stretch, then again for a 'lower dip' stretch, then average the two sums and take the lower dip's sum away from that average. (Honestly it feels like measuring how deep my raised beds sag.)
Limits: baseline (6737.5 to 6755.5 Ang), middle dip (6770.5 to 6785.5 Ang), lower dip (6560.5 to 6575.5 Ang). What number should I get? -0.27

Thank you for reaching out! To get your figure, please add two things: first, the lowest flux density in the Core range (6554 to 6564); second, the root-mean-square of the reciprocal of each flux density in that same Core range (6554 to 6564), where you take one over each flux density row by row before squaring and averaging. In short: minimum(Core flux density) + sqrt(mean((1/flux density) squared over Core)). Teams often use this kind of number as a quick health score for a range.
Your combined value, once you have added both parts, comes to 10.1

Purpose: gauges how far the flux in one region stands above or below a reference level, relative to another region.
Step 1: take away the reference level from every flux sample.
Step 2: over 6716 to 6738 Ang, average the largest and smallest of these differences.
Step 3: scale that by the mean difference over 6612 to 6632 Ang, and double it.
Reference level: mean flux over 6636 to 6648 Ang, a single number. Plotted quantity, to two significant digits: 1.1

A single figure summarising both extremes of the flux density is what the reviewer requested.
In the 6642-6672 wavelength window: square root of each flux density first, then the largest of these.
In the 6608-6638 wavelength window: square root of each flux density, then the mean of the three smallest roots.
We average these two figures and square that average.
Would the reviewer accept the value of 18.0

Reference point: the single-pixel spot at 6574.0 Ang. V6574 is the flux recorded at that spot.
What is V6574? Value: 16.2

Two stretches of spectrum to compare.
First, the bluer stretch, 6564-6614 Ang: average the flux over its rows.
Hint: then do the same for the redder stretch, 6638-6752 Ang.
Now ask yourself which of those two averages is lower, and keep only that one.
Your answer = 17.5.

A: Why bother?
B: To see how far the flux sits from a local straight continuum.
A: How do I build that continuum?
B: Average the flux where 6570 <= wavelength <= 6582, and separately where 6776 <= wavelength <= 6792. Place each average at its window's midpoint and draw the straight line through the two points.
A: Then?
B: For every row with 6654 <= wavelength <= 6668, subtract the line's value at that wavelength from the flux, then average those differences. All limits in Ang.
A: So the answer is 1.0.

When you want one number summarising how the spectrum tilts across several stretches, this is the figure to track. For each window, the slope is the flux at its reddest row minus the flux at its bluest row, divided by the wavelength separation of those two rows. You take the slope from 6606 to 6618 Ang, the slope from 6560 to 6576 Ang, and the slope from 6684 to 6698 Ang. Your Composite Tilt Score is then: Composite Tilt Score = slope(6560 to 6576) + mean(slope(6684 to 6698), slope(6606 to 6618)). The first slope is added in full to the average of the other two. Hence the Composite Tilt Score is 0.55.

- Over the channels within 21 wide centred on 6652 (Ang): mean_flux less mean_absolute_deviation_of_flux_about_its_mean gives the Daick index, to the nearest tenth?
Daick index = 16.7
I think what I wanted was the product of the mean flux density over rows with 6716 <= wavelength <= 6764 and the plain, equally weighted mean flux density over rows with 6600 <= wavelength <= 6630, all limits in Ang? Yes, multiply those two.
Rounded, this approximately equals 309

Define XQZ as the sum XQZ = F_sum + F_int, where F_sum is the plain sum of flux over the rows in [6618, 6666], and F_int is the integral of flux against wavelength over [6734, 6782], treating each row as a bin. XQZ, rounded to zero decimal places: 1108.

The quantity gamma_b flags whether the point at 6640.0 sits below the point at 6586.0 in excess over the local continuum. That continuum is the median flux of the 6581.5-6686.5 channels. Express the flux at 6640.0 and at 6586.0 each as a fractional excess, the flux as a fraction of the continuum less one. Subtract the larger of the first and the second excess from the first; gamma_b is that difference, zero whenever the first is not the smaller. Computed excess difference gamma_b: -0.10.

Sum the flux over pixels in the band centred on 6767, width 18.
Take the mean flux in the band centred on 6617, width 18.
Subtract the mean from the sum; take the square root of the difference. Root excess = 9.20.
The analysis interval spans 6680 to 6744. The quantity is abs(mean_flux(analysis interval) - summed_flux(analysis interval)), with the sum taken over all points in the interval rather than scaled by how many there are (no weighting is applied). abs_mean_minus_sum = 351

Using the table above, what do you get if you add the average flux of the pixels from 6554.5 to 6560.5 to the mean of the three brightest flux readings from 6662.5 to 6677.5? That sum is 34.30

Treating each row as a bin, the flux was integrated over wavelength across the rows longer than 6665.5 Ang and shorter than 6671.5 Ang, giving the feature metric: 102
